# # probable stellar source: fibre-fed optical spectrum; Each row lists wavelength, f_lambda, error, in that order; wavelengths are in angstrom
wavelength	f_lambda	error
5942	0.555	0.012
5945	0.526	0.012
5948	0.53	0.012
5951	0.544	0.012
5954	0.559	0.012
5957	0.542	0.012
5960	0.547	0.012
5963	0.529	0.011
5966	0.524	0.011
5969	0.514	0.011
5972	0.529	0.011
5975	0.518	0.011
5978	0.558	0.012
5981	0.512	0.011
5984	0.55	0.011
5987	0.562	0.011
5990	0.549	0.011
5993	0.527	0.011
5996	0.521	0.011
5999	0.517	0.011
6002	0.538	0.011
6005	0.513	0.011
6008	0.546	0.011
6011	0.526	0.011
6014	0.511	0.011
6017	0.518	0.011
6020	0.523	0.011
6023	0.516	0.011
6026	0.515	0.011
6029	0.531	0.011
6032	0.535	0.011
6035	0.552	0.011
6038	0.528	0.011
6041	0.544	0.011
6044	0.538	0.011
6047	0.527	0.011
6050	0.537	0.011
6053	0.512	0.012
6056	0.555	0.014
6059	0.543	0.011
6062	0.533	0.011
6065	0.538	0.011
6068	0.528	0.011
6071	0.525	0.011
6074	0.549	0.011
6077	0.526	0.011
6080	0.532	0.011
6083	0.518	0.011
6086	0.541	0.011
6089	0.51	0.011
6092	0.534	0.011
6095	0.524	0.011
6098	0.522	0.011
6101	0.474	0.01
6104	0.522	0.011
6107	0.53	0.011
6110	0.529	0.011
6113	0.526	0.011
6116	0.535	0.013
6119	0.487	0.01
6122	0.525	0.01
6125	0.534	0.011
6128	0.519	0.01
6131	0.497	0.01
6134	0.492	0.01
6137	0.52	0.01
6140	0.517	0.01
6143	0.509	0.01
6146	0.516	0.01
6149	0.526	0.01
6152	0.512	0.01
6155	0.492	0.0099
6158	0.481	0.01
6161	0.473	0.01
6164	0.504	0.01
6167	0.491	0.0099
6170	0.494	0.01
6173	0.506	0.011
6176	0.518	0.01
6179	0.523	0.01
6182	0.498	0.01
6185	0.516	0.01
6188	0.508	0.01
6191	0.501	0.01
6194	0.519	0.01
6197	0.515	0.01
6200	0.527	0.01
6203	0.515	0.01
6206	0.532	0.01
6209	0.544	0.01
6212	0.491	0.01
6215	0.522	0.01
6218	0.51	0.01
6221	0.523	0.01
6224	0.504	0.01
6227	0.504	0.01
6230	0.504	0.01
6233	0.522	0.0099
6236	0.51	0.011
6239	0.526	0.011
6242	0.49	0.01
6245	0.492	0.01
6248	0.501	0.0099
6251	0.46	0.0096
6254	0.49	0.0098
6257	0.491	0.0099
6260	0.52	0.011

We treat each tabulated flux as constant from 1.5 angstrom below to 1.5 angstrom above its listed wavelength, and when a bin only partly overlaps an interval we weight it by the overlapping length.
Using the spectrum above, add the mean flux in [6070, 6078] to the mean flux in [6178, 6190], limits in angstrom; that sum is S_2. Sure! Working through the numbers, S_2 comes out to 1.04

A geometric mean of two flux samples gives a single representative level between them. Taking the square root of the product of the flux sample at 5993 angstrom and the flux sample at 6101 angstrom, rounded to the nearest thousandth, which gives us 0.500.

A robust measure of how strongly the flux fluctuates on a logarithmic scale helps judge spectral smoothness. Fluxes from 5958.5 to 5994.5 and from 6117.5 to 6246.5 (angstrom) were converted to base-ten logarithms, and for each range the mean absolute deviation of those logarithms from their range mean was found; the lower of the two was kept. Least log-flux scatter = 0.0108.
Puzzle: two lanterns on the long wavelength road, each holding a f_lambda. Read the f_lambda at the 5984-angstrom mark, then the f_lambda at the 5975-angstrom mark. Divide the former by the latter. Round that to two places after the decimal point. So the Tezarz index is 1.06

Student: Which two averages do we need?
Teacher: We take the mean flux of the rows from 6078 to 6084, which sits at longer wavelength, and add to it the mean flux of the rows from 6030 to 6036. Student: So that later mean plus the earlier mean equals 1.07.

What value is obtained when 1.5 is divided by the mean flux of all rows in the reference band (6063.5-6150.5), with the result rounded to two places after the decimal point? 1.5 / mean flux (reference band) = 2.88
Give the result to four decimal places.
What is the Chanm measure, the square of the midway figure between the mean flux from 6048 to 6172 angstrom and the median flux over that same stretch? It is 0.2703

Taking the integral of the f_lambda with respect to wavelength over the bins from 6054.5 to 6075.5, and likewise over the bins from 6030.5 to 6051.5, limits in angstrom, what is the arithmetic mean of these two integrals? 11.3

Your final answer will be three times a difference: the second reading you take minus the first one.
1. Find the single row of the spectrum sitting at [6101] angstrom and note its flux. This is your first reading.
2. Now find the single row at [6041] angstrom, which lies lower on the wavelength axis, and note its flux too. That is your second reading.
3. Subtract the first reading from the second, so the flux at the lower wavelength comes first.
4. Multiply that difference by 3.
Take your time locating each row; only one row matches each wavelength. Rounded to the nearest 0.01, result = 0.21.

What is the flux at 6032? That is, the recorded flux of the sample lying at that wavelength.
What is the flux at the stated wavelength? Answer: 0.535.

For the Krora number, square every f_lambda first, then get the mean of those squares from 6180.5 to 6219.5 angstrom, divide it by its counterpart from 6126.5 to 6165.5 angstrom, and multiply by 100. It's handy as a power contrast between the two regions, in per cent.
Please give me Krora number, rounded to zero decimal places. 104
